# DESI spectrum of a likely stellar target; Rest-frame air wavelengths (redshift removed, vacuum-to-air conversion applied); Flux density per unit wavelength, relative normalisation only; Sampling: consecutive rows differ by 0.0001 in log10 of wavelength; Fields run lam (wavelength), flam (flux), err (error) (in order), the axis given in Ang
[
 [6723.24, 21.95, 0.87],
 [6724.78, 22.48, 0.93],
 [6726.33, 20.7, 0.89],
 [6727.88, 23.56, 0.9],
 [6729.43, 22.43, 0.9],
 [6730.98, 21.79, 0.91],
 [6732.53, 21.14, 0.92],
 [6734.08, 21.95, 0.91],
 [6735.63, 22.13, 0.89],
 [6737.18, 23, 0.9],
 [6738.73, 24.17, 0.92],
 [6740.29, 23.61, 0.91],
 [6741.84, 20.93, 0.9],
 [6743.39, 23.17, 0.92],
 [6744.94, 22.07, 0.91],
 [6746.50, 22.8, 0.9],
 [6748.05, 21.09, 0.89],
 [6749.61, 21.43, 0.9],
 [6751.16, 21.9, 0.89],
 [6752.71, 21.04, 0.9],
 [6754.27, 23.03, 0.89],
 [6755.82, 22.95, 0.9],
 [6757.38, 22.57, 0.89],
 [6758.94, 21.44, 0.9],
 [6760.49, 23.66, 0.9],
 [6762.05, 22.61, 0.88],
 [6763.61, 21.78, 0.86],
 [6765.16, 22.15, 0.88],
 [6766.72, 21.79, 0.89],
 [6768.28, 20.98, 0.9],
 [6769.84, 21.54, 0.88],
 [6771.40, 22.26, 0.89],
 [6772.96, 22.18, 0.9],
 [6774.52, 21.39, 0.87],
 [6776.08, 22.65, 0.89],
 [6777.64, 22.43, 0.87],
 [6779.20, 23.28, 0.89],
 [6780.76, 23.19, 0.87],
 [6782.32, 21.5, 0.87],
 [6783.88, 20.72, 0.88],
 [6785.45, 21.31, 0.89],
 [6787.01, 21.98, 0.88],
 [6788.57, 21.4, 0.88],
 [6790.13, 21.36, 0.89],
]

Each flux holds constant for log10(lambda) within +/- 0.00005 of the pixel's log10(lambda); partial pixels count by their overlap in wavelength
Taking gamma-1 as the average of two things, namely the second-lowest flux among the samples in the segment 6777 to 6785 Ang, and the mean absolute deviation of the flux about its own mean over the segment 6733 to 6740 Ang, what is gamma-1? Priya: 11.1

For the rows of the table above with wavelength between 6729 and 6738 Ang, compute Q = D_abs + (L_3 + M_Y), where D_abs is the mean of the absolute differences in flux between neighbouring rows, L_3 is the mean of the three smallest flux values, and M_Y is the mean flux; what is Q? 44.3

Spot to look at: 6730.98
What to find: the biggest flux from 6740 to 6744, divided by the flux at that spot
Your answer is 1.08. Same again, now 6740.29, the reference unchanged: 1.00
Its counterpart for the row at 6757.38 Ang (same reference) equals 1.05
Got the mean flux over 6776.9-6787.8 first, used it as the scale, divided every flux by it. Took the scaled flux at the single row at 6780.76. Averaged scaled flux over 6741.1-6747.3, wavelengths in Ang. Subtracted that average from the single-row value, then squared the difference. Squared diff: 0.0018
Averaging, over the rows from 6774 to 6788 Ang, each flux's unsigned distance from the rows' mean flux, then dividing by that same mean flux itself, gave 0.034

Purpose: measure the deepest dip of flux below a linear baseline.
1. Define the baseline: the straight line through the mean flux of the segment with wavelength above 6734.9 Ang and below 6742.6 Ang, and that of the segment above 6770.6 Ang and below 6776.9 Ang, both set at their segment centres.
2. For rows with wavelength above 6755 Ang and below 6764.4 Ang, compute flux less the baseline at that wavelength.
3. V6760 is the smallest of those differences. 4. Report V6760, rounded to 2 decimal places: -0.95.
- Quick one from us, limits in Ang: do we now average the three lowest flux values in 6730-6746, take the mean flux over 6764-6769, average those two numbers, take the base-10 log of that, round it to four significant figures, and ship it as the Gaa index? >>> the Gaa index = 1.332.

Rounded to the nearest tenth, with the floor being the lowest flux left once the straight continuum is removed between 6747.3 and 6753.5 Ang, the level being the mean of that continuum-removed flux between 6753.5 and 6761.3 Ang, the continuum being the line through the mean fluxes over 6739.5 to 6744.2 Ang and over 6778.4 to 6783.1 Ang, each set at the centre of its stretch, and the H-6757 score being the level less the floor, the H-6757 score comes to 1.7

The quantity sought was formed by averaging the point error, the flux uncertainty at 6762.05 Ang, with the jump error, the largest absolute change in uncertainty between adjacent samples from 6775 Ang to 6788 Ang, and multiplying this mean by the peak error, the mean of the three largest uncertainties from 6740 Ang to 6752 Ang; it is 0.411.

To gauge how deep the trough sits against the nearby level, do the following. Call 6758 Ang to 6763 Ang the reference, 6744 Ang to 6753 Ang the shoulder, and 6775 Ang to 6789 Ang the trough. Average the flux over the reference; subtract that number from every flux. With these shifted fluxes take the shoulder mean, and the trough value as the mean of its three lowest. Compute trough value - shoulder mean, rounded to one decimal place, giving -0.6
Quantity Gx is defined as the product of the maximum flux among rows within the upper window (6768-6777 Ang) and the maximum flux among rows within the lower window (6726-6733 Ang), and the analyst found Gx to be 534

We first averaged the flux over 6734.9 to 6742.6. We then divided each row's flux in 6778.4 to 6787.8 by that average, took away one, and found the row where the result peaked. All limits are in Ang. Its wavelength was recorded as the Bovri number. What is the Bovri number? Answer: 6779.20 Ang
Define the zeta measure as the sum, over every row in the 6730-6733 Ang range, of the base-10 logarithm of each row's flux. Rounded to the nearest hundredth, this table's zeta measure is 2.66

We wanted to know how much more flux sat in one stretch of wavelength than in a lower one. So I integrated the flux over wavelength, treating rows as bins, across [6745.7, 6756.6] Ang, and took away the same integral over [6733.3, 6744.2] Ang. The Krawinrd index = -7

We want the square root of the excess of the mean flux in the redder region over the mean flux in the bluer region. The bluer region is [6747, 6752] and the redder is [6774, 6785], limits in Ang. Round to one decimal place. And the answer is 0.8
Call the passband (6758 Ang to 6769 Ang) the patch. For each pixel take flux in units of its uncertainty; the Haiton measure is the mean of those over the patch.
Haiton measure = 24.9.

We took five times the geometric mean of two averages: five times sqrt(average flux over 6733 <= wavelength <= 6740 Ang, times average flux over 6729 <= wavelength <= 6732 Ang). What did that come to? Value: 112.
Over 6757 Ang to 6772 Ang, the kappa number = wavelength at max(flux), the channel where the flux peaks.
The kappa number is 6760.49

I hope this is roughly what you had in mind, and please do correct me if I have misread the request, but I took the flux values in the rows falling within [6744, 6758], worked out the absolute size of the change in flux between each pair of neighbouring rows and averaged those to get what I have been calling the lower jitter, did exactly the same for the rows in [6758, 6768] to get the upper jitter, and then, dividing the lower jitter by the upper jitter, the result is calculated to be 0.85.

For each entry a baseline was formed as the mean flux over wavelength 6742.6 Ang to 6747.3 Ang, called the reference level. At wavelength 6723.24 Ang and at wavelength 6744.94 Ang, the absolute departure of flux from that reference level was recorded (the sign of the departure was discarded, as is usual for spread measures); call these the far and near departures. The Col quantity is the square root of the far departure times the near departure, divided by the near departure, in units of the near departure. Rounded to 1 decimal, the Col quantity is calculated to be 1.1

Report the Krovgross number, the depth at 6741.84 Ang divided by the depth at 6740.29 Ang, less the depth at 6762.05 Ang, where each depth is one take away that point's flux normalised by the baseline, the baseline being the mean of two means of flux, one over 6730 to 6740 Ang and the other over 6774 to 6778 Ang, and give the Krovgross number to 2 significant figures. -1.0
